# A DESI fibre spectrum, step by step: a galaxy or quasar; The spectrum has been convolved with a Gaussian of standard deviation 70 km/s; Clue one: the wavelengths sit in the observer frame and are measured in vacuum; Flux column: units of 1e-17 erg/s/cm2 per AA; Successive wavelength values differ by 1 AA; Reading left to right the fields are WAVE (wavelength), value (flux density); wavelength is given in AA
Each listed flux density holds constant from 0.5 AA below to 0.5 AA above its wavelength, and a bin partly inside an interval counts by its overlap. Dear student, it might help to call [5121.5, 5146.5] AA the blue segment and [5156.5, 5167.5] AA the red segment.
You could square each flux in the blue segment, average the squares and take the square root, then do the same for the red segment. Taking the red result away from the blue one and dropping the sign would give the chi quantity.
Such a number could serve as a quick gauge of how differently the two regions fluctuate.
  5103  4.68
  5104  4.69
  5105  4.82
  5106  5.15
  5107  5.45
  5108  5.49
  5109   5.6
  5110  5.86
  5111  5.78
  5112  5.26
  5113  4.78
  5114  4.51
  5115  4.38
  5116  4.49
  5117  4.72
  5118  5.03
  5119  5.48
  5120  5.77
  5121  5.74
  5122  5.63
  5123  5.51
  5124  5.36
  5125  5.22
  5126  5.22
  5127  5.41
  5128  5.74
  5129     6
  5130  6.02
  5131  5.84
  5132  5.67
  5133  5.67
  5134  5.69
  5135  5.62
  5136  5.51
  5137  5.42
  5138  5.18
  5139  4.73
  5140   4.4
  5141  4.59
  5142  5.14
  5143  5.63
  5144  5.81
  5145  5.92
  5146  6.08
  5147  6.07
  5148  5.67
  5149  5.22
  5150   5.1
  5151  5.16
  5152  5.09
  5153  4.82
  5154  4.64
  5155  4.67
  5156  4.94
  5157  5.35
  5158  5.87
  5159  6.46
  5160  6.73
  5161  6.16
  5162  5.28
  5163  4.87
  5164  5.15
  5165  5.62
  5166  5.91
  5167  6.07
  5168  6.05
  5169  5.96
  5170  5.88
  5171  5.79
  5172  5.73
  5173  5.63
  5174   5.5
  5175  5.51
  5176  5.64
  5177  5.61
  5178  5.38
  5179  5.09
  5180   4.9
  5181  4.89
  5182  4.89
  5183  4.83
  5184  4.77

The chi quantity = 0.30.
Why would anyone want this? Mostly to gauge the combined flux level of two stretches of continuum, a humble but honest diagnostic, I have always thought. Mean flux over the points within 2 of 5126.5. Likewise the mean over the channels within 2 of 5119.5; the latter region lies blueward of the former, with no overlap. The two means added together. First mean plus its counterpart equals 10.9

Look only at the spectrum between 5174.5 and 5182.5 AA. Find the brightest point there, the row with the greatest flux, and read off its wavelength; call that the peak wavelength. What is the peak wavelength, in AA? 5176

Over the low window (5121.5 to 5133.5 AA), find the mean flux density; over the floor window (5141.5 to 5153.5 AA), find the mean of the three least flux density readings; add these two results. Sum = 10.6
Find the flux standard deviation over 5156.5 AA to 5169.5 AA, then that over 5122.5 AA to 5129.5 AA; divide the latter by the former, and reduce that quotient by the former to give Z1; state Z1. 0.01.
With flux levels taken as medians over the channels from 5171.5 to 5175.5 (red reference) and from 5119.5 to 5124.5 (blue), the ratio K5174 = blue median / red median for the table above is 1.01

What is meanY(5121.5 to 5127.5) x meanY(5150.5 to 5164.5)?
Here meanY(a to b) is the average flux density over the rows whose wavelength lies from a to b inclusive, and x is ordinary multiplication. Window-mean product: 29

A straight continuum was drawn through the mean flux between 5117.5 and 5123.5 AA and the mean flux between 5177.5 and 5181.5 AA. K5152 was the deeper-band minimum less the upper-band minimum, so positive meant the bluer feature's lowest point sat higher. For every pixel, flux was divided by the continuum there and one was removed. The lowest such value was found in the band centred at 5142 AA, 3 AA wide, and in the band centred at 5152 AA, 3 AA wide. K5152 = -0.06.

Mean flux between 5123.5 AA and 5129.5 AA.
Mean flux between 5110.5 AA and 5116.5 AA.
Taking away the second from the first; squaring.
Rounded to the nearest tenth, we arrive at 0.4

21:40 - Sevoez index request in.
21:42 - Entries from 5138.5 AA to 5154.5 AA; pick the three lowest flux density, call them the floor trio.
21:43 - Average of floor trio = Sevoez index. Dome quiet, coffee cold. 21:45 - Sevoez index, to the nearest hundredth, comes 4.54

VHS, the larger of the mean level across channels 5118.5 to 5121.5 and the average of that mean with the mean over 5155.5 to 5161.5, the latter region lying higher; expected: 5.79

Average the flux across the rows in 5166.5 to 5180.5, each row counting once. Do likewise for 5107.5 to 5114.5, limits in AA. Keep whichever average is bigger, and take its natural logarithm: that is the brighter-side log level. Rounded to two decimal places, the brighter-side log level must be 1.73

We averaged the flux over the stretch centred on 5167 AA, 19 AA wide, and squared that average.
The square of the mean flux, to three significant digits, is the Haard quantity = 33.4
